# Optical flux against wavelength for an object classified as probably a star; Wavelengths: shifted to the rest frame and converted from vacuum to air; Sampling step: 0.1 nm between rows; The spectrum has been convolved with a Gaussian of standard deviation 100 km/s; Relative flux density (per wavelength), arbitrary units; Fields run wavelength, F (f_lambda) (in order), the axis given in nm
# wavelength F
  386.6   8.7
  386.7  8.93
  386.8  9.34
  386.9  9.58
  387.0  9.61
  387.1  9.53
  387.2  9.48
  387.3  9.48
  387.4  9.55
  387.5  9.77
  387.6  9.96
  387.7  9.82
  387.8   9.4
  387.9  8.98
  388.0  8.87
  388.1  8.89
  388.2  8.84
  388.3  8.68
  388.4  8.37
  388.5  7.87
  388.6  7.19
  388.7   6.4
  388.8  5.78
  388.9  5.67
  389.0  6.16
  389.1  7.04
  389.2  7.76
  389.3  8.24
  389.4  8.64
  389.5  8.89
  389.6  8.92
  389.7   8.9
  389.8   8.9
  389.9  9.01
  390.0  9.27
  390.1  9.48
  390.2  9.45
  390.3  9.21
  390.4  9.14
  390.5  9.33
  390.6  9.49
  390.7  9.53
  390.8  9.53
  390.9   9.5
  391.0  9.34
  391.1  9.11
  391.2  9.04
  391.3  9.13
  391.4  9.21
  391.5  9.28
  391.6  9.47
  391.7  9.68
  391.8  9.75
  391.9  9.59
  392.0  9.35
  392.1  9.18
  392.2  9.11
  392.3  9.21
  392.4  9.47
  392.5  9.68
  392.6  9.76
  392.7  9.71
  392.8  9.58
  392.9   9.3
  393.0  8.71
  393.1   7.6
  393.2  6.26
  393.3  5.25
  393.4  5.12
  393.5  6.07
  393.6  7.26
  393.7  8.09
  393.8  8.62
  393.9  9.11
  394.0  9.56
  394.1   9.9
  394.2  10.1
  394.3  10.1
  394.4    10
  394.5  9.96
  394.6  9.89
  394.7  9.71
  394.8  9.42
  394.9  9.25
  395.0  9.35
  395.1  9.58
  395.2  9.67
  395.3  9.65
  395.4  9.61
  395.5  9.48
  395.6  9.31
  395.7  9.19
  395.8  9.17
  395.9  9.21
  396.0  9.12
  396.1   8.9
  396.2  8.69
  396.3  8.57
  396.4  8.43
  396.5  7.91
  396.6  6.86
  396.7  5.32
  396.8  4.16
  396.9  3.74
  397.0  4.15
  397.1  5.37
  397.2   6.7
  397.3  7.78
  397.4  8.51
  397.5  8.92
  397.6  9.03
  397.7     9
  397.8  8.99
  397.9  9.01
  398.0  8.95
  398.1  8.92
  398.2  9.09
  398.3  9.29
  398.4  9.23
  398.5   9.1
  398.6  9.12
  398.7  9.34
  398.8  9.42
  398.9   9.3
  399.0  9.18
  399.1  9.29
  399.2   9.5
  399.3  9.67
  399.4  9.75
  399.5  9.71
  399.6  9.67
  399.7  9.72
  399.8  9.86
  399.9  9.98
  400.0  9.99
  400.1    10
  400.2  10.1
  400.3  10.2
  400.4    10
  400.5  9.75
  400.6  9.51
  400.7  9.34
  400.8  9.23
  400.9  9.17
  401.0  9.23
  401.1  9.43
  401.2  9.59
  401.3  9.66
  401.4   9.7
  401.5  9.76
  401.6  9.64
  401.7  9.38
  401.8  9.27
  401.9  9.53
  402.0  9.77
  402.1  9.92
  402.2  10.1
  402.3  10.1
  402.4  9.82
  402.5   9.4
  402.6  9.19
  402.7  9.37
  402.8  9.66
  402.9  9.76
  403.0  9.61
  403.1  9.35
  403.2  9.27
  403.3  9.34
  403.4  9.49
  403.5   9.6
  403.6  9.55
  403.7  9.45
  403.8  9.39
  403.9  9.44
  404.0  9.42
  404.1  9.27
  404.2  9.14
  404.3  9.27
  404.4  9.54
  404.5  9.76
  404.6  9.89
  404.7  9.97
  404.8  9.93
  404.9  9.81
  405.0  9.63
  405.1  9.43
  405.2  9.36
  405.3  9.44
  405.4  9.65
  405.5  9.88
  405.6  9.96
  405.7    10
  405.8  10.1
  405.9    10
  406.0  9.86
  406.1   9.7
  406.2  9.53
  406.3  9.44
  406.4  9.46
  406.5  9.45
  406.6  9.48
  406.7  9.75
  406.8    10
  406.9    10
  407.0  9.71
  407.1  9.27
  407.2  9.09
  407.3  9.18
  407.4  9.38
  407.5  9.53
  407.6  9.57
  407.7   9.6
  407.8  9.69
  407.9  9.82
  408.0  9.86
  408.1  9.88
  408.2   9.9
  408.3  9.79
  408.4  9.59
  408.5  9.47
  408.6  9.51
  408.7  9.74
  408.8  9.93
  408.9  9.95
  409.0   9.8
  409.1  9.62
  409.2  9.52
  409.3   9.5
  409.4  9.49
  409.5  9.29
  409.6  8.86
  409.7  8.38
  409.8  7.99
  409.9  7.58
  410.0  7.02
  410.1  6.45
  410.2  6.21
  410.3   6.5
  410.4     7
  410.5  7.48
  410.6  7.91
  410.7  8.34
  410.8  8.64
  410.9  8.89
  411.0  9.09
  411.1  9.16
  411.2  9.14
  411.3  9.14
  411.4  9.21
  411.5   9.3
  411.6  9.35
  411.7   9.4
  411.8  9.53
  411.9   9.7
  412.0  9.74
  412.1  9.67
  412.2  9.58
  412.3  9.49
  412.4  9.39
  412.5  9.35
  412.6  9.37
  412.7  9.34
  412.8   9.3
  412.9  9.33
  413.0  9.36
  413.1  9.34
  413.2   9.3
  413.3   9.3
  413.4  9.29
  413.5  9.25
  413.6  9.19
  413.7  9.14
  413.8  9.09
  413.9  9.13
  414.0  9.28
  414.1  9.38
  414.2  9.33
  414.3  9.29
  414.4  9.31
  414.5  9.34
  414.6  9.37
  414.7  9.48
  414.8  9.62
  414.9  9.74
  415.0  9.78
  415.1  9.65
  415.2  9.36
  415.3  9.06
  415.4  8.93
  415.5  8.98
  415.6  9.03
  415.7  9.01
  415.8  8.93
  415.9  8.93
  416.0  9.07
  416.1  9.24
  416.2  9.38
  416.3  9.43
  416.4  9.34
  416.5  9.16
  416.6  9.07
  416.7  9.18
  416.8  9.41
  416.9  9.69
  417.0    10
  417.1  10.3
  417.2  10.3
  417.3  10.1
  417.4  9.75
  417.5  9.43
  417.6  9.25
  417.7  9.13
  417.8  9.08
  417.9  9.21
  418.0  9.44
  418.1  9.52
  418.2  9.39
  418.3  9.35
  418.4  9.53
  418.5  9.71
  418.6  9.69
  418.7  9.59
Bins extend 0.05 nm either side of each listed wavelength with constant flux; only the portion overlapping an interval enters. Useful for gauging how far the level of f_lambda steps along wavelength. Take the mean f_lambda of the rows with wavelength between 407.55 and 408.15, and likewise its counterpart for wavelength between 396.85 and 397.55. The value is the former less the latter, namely 3.3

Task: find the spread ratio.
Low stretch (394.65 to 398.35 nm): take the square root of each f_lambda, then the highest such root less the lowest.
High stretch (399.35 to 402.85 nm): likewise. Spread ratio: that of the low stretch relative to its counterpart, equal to 7.1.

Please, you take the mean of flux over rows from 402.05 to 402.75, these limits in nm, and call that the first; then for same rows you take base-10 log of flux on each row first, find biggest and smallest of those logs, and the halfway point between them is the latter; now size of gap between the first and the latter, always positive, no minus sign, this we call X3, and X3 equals 8.72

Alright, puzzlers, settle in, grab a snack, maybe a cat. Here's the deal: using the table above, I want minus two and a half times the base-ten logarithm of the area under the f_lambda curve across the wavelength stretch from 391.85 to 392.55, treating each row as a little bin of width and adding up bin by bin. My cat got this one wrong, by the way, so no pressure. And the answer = -2.04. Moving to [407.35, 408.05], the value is -2.07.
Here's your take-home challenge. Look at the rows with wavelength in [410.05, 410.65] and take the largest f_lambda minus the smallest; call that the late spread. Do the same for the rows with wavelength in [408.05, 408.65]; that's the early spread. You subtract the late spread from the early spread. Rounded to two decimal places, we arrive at -1.27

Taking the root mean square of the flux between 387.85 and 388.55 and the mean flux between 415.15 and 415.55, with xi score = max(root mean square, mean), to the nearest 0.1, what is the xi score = 9.1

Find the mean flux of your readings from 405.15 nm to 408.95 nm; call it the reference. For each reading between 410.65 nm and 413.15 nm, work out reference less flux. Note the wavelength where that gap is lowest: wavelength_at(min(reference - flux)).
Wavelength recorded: 412.0 nm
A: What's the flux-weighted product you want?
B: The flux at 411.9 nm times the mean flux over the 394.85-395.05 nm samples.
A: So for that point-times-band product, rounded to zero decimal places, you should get 90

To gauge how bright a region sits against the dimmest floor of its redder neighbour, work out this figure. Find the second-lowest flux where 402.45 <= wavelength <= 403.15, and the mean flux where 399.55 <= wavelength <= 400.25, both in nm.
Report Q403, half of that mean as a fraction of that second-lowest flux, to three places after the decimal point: 0.530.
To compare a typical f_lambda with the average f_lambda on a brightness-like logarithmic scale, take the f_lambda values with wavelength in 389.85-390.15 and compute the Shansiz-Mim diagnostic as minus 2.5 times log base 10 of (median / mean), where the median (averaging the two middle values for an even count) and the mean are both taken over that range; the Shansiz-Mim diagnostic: -0.002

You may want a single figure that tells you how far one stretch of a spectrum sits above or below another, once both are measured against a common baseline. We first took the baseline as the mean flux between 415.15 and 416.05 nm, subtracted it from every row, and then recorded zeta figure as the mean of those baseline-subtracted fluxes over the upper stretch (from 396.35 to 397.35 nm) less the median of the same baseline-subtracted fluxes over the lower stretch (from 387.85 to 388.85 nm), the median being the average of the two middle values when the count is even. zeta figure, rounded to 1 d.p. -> -2.5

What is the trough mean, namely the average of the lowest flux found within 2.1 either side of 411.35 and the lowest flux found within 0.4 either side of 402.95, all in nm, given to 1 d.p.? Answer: 7.7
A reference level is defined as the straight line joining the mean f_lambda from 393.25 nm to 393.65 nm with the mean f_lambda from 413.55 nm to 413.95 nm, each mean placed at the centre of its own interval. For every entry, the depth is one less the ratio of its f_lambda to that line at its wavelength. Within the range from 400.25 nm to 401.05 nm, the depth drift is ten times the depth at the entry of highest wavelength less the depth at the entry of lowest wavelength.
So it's 1.6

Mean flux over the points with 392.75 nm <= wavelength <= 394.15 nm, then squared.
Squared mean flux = 62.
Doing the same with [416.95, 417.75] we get 96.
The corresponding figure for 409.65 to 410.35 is 51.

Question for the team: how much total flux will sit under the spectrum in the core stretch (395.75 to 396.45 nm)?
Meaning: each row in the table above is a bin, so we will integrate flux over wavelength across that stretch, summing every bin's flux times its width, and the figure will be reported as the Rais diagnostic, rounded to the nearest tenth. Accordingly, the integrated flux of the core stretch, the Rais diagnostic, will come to 6.2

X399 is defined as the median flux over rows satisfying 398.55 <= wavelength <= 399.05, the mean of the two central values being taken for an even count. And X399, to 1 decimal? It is 9.3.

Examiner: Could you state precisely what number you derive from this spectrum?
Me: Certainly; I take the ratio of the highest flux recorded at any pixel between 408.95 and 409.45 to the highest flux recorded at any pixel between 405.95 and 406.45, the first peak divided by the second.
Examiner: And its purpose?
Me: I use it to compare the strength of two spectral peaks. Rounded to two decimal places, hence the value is 0.99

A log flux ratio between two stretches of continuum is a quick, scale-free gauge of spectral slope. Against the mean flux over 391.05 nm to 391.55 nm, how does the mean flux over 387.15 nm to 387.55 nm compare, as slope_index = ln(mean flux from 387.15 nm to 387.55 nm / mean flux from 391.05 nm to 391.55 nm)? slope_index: 0.04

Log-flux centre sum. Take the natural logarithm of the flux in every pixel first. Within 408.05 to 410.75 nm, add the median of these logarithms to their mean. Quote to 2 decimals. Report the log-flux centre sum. 4.40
